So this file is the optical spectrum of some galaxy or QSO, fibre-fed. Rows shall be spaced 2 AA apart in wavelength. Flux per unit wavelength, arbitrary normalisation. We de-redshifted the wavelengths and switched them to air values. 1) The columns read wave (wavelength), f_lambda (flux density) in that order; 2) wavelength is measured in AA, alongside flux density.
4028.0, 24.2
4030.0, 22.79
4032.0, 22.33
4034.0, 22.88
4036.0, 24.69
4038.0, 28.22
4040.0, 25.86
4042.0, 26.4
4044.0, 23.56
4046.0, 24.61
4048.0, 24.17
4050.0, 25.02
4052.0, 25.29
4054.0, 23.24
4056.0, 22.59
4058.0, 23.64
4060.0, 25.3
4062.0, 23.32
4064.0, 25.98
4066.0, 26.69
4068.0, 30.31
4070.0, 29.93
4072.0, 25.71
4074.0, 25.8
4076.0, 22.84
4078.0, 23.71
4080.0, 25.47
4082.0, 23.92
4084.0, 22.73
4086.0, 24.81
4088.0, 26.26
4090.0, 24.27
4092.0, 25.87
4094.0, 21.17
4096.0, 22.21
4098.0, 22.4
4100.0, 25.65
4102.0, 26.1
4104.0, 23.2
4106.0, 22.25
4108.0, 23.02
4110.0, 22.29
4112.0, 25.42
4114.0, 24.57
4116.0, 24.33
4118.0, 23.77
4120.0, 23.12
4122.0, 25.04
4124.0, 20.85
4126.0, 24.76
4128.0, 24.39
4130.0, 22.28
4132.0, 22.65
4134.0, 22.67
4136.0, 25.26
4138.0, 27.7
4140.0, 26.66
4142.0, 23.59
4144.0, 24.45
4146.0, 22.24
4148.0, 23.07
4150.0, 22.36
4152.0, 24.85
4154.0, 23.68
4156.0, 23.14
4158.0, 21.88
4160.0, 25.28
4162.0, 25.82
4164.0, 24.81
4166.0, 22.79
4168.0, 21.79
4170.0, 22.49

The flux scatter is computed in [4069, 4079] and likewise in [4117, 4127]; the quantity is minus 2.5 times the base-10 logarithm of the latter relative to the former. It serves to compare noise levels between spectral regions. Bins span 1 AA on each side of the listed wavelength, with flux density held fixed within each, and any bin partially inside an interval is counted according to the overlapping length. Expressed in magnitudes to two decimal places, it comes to 0.53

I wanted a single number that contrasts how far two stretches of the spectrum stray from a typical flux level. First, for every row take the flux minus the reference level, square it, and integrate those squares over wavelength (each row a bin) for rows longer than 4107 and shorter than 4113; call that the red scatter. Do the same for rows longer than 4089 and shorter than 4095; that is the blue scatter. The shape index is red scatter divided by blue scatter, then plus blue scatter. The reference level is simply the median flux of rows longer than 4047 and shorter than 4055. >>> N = 27.6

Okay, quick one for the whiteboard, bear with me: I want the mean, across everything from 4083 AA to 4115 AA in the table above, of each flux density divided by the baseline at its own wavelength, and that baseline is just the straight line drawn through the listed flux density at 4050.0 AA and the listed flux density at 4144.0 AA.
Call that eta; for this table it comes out 0.966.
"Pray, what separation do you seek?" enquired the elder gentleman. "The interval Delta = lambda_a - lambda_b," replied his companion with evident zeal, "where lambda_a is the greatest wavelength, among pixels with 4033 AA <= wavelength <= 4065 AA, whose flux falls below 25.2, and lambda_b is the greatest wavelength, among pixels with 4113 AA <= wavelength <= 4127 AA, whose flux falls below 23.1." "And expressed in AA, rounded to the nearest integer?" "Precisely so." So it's -62 AA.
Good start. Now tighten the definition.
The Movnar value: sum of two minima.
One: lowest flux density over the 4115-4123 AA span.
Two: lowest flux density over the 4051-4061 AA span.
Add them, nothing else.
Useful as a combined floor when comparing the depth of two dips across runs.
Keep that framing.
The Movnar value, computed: 45.7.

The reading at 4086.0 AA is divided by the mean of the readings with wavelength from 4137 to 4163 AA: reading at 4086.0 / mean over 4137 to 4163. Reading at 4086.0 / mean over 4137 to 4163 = 1.02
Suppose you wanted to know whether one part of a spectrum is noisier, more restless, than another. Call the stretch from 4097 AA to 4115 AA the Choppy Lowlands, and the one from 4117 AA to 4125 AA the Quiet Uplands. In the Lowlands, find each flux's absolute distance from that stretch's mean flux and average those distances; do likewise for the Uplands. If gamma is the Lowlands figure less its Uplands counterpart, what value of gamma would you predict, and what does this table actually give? 0.2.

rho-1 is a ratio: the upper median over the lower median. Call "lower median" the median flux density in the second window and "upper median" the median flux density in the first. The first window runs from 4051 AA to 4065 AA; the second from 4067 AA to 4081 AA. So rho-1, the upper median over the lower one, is 0.92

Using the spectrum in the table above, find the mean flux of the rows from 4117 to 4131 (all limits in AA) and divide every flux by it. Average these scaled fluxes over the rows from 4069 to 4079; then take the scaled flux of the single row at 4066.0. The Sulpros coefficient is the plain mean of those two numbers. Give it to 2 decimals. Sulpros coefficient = 1.11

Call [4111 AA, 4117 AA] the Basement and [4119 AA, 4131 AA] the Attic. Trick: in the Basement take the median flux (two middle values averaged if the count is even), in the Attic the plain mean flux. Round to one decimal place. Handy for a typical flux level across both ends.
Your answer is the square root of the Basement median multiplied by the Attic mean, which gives 24.0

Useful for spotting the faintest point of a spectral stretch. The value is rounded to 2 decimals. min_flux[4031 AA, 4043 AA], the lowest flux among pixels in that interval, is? 22.33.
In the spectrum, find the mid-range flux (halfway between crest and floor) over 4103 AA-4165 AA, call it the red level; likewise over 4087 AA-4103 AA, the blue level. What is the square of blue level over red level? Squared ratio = 0.954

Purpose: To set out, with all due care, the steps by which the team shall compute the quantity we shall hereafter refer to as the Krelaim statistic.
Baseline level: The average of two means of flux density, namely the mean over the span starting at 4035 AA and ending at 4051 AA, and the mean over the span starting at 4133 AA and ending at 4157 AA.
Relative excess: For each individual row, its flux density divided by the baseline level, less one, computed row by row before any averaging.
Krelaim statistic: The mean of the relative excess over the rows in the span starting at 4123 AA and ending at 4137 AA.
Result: -0.06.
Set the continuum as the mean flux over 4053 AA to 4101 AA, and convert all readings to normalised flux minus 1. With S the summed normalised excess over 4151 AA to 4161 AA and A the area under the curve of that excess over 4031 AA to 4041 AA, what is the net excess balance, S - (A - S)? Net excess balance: -0.42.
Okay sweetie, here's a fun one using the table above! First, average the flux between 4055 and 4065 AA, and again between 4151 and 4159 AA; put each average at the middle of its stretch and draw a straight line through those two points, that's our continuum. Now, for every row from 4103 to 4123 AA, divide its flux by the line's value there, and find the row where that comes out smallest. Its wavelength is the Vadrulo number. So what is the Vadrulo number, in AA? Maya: 4106.0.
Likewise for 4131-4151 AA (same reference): 4146.0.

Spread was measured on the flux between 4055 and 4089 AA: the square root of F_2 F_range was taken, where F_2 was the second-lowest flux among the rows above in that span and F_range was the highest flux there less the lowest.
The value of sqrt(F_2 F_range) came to 13.2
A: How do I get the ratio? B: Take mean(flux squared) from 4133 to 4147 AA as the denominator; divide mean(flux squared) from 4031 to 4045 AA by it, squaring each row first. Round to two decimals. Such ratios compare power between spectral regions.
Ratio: 1.02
